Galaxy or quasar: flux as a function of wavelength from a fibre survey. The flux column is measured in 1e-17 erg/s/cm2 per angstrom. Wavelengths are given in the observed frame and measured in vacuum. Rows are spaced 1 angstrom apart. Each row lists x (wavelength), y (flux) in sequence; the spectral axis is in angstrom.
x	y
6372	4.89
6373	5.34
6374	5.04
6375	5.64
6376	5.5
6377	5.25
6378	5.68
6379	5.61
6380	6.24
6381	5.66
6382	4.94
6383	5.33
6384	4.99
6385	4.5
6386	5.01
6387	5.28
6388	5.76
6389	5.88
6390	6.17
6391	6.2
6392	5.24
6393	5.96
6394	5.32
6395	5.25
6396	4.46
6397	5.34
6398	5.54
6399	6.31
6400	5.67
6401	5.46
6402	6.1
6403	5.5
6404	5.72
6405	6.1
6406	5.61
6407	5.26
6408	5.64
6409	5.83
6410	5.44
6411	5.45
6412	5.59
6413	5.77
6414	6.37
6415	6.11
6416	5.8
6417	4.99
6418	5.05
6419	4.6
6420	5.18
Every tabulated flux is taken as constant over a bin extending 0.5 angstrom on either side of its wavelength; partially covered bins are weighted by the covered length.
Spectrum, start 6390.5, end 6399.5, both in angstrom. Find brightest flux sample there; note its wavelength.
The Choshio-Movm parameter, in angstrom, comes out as 6399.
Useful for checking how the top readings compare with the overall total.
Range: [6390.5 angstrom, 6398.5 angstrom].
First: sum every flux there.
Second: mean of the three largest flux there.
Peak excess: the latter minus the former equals -37.4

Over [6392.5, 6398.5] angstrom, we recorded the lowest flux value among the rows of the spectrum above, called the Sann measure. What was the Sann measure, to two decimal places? 4.46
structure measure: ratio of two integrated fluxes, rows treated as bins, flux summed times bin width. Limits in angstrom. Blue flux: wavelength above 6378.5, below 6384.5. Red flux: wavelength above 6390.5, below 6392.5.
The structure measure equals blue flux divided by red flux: 2.9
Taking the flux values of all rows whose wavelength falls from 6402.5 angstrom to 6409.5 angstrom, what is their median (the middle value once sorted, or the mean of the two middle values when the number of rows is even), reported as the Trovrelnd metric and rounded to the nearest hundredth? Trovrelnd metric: 5.64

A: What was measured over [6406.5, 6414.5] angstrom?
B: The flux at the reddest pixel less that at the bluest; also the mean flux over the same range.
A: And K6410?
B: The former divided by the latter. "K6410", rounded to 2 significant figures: 0.20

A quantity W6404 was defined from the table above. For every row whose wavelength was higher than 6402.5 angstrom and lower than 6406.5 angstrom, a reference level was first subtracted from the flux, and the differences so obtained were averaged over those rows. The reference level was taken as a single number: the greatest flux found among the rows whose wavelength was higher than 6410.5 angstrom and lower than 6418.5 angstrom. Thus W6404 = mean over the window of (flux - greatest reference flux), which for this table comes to -0.6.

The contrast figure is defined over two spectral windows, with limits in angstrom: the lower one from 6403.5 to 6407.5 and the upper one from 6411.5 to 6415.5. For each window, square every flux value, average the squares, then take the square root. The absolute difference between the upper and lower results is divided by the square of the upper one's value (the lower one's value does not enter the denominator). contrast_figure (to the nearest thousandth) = 0.008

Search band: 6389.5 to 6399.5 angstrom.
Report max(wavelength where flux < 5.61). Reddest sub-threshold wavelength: 6398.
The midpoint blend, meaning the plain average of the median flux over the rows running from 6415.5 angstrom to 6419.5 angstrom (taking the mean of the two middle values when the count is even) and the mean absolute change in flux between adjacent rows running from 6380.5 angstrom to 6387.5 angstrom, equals 2.74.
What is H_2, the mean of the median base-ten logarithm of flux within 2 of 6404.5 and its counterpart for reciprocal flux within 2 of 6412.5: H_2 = 0.465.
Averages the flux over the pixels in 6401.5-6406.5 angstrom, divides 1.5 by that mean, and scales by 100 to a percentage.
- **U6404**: 25.8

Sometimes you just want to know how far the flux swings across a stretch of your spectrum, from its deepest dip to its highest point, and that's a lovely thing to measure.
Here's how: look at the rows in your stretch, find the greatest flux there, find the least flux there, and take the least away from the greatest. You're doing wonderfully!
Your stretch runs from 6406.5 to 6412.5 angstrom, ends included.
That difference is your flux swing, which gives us 0.57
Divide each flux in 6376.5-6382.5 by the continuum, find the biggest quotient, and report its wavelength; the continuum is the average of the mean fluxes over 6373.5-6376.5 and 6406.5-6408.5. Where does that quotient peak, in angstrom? 6380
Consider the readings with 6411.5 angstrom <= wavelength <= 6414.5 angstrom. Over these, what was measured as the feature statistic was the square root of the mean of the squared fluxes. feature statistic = 5.92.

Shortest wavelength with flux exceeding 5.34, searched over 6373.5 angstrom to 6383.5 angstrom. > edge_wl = 6375 angstrom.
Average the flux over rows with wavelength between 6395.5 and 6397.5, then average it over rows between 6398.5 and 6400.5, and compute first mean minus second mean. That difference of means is -1.09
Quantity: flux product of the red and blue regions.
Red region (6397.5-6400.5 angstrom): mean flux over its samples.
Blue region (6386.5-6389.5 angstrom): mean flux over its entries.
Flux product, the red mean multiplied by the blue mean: 32.9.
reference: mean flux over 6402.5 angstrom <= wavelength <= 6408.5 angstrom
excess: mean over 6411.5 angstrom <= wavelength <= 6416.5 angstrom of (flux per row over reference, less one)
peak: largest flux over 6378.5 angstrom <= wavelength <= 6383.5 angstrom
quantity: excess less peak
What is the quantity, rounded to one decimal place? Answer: -6.2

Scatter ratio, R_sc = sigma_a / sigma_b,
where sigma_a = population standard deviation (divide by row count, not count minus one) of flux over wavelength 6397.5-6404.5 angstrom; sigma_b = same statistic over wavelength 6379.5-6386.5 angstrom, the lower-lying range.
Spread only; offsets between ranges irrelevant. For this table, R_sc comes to 0.57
